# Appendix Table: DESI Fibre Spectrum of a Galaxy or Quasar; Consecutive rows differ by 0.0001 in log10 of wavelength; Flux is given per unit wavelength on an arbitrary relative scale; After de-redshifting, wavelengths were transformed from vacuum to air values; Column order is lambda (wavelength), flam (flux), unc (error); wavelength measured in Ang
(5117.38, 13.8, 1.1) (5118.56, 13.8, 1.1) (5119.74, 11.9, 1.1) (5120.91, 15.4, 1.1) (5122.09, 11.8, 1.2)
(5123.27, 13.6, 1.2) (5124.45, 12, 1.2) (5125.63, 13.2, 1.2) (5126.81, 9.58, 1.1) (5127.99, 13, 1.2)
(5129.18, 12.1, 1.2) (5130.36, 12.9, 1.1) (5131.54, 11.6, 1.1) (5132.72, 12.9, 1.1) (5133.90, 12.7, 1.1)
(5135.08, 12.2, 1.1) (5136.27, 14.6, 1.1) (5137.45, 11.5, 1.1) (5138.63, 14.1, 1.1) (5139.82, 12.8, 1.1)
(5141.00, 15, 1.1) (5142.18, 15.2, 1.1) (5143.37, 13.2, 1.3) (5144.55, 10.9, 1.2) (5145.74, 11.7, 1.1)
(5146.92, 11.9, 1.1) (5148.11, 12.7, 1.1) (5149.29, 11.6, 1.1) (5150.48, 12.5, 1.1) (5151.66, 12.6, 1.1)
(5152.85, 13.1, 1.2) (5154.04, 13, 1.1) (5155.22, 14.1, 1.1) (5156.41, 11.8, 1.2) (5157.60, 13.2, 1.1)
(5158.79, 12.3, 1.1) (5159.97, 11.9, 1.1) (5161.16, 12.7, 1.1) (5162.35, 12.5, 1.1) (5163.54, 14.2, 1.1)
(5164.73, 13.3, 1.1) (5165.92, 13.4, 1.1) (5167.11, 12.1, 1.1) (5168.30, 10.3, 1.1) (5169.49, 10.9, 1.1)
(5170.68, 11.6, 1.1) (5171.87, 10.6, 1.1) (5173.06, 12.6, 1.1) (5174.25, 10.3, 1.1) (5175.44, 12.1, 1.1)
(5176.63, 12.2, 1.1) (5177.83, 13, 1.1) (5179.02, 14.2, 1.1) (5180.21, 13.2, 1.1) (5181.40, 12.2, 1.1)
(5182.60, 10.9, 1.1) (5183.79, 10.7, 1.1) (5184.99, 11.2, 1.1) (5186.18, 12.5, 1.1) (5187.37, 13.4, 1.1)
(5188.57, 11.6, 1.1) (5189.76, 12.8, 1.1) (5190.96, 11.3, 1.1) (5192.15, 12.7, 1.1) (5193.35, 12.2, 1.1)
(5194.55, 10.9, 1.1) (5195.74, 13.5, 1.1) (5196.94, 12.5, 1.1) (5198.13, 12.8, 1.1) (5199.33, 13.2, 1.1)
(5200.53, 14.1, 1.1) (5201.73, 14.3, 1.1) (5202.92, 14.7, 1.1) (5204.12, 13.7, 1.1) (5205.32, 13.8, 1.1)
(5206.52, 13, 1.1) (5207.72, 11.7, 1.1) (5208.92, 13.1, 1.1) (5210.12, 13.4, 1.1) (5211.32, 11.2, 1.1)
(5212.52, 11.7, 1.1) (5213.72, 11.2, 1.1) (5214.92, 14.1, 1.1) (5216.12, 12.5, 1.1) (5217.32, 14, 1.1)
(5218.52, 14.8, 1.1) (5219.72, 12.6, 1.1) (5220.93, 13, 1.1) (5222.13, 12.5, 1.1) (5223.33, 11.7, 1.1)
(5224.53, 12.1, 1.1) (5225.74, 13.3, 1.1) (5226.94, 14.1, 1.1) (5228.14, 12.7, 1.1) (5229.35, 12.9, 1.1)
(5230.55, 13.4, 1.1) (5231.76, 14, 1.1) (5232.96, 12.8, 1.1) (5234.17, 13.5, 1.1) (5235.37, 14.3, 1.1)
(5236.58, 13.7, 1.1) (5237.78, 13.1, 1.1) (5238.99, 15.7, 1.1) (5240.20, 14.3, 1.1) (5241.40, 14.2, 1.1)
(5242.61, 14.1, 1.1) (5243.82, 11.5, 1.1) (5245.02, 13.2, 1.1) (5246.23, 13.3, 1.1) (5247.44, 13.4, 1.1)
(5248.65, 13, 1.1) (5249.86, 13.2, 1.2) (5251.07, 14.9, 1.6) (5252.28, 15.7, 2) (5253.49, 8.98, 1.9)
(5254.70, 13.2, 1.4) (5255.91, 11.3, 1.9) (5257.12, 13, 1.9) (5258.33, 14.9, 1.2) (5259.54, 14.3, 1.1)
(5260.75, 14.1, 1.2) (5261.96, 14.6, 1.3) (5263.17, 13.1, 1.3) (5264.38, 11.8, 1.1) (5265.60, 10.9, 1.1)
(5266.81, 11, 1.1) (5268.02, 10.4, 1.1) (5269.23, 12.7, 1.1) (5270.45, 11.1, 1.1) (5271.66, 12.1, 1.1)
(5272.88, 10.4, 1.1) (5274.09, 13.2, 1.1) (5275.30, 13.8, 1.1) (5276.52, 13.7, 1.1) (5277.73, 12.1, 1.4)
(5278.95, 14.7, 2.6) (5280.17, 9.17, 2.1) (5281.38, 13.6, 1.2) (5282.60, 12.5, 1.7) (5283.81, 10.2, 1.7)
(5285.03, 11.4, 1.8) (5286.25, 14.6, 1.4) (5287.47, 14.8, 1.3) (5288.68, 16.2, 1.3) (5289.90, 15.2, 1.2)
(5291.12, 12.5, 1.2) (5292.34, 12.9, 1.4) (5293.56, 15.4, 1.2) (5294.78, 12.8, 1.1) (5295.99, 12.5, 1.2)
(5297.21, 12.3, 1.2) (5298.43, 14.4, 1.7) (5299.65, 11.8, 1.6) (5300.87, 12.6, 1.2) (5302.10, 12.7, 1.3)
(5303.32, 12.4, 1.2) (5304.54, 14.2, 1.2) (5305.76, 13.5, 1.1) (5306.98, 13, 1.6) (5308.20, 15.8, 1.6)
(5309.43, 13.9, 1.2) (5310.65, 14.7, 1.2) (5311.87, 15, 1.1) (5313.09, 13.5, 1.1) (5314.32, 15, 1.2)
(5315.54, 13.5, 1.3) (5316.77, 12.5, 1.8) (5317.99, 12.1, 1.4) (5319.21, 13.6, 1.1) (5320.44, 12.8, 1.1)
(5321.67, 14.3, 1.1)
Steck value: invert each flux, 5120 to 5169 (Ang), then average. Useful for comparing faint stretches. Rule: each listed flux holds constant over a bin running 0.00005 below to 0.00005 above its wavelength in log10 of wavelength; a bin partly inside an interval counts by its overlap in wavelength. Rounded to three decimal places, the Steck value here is 0.079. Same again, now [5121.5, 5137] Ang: 0.081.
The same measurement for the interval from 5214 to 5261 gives 0.076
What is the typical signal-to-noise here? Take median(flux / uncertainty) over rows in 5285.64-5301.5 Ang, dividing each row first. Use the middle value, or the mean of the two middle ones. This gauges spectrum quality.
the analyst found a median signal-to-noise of 10.4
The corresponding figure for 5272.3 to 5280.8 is 9.5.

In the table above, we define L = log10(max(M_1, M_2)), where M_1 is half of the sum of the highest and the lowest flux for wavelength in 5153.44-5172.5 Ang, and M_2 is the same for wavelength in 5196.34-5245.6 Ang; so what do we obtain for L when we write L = 1.13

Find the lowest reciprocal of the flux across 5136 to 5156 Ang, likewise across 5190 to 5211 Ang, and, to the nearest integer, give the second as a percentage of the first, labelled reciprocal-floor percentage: 103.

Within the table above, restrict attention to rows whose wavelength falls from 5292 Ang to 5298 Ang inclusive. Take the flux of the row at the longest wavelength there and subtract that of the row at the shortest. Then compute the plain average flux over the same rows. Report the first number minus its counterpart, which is -13.8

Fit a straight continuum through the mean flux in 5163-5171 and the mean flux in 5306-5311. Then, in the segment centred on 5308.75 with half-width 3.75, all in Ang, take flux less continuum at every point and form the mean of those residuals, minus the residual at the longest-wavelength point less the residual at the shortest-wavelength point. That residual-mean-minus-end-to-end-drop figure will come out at -1.4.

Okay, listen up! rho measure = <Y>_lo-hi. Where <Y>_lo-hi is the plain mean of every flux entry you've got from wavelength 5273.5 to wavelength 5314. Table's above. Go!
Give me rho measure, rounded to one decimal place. 13.4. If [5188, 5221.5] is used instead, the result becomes 12.9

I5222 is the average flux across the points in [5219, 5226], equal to 12.5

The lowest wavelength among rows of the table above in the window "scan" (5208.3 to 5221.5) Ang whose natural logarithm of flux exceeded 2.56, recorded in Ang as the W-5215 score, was 5208.92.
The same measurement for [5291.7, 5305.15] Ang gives 5293.56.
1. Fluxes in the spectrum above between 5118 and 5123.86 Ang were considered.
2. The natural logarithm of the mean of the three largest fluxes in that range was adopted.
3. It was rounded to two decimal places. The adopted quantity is 2.66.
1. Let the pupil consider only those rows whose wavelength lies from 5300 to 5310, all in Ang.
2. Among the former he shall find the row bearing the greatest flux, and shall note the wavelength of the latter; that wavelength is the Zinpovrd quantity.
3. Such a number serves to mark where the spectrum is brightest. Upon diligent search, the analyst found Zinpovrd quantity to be 5308.20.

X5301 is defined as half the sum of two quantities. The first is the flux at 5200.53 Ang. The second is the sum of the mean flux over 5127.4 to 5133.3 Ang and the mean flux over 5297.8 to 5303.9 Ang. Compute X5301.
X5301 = 19.7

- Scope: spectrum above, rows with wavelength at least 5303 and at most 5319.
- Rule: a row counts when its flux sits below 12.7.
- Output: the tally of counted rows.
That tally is 3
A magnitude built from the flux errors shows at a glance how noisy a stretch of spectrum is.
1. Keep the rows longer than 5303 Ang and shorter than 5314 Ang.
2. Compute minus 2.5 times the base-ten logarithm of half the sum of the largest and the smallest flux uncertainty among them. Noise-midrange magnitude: -0.33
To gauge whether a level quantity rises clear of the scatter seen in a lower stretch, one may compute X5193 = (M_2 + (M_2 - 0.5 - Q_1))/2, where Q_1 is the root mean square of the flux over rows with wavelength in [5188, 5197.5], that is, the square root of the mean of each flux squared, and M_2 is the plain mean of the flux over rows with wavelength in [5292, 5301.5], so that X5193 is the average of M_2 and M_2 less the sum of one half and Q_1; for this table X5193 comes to 6.7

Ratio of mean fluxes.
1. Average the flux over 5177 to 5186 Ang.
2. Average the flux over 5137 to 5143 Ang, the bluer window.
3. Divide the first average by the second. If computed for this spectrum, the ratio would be 0.89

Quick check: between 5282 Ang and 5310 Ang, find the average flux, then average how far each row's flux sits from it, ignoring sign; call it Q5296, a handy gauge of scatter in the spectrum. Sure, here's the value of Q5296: 1.2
